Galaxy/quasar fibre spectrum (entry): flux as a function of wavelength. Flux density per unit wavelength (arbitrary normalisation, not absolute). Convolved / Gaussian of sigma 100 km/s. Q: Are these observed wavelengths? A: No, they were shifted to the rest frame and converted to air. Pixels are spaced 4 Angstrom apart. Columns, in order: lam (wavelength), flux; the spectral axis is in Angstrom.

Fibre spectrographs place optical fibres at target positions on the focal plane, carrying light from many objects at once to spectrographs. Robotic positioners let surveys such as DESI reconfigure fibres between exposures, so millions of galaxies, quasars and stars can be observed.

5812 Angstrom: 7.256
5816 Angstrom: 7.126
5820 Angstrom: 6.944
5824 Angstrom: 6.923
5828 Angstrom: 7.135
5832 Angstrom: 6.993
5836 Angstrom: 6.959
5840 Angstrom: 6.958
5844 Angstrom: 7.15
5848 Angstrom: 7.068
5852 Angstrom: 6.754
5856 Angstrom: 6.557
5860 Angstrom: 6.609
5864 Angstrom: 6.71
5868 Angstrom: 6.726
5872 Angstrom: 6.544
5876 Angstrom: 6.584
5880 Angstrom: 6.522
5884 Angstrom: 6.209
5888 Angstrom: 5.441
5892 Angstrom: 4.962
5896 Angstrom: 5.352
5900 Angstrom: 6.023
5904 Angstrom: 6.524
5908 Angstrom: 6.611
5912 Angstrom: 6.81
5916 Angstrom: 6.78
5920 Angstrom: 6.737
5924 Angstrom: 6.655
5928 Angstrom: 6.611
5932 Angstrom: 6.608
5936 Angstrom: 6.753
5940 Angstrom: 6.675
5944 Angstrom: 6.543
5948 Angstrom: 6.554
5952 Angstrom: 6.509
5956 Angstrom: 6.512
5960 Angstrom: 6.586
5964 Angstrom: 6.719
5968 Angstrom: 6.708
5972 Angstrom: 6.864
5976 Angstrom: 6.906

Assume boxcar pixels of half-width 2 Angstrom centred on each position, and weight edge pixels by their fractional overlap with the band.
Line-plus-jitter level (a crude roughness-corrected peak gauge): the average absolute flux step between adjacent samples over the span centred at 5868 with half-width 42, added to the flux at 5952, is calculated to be 6.74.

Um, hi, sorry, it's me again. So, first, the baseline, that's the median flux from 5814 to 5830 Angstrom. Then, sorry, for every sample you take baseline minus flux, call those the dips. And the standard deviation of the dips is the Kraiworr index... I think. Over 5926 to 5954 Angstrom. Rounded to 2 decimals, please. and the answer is 0.08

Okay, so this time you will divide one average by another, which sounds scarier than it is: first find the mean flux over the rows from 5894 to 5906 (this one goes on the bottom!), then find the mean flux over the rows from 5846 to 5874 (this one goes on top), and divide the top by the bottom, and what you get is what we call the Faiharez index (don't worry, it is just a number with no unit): 1.12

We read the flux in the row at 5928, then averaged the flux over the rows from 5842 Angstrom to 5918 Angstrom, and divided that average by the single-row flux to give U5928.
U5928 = 0.97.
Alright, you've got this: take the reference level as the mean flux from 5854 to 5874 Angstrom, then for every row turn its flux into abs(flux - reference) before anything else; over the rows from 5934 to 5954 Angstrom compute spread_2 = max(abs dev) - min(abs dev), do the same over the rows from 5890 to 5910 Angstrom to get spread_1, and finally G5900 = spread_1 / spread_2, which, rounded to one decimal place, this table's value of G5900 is 21.1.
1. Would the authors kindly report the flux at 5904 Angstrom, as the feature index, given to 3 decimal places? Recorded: 6.524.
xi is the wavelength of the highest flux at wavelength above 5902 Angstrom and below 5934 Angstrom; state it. 5912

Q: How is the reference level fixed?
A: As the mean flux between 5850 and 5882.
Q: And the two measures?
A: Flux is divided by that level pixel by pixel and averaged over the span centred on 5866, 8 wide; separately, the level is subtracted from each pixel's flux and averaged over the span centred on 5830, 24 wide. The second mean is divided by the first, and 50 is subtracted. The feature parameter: -49.6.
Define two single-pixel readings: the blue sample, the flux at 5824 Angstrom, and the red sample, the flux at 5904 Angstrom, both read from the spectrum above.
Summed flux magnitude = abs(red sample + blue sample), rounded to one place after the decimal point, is 13.4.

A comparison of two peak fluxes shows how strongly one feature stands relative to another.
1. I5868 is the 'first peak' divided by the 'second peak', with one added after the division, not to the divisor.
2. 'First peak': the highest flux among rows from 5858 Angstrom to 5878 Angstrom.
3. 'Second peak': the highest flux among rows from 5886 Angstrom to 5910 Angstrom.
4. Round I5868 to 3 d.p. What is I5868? 2.017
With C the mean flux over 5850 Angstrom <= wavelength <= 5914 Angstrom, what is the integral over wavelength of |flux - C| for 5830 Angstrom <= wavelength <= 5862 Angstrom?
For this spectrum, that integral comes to 18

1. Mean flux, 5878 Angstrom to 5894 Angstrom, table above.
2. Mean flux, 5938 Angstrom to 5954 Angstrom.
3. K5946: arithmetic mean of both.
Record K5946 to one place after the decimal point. 6.2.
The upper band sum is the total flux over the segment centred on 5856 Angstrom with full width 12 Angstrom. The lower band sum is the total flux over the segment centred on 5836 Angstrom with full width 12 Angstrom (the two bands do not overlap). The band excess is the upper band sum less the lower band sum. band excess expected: -1.0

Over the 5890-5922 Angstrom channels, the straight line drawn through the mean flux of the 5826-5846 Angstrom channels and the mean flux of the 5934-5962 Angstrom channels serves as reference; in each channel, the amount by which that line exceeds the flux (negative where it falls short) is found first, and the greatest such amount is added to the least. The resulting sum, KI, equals 1.8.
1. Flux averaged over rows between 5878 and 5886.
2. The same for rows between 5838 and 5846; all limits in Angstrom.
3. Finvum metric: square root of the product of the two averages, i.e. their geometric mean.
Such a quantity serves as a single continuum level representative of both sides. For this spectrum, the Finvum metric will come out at 6.70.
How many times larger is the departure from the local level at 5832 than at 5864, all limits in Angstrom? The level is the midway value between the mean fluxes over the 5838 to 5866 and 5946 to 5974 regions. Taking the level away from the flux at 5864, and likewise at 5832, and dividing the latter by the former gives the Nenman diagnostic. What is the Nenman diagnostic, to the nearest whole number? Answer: -11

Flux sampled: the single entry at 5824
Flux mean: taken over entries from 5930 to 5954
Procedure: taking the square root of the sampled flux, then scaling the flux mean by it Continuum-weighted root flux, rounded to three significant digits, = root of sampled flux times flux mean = 17.4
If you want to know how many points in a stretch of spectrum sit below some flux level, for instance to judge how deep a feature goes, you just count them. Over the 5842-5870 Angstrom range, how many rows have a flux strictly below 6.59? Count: 1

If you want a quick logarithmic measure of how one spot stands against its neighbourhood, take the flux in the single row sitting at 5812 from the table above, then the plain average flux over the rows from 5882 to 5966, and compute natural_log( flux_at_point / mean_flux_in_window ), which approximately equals 0.127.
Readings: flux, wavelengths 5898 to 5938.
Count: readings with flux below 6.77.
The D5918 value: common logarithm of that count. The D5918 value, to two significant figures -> 0.90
